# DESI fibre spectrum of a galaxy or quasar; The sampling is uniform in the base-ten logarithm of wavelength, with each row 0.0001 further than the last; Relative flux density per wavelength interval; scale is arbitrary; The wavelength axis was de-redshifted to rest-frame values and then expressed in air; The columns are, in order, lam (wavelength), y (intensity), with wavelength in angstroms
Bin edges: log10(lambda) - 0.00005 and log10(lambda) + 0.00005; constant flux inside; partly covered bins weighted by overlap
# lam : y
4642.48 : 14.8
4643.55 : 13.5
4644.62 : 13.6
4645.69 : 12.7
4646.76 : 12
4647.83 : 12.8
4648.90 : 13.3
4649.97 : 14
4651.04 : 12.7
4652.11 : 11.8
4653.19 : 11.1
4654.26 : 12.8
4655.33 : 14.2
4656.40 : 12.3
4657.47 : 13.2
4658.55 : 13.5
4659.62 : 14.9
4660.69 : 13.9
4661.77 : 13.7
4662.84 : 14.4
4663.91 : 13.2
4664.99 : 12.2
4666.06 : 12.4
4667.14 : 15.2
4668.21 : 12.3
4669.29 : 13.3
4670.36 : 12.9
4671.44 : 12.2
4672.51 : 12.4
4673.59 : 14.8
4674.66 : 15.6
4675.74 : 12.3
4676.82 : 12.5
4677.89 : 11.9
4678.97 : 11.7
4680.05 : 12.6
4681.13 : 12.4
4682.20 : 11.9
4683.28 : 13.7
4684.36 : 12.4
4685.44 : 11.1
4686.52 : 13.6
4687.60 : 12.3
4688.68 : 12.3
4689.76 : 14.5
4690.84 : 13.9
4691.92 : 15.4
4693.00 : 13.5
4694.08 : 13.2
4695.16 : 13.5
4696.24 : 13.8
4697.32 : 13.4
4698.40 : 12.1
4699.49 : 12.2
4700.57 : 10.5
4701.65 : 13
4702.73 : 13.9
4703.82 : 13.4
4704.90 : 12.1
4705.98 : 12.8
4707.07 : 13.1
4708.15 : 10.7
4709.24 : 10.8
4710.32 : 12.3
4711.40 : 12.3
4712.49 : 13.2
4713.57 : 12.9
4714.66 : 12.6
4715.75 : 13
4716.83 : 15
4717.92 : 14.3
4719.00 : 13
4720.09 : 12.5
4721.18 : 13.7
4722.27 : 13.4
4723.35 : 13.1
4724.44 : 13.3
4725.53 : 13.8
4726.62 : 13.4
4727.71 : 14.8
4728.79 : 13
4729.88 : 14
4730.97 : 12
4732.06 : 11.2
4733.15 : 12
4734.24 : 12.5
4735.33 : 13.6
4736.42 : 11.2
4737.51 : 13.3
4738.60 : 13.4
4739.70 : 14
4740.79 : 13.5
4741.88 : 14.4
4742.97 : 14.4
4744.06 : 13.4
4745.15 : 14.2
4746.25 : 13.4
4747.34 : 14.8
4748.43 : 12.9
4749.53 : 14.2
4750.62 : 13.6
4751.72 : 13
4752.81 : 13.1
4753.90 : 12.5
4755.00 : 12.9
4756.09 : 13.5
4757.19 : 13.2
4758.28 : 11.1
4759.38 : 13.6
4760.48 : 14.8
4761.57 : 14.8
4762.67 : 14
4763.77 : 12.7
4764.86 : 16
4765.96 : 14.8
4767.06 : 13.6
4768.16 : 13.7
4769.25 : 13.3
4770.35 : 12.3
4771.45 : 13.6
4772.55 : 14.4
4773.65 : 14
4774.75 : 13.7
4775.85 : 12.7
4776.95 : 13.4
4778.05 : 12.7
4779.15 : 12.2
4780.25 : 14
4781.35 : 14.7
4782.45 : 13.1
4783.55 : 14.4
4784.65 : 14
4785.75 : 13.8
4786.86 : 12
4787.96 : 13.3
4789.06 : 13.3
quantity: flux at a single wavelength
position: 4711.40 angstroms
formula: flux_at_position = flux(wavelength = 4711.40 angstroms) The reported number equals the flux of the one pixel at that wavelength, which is 12.3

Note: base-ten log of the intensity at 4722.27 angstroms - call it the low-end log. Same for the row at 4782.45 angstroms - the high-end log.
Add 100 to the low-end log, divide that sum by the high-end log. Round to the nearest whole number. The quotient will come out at 91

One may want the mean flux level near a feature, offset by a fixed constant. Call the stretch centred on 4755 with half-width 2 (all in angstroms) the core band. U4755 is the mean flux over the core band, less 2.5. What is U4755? 10.5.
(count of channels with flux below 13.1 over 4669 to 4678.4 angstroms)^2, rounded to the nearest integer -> 36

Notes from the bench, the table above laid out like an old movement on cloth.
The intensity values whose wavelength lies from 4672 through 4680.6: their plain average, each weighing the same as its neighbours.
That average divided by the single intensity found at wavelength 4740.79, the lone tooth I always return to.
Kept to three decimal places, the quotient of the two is 0.961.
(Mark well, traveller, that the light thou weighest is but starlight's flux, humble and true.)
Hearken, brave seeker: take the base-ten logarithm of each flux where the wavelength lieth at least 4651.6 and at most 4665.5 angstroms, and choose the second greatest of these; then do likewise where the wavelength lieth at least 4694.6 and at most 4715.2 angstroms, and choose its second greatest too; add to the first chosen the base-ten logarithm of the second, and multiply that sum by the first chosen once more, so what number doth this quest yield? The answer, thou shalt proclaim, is 1.41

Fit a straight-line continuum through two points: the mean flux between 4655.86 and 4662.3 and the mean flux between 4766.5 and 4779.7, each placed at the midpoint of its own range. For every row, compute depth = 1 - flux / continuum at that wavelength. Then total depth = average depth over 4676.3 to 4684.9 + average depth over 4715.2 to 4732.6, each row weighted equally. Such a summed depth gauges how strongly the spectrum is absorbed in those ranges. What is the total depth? 0.090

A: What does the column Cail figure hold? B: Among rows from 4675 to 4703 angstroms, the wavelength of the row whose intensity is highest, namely 4691.92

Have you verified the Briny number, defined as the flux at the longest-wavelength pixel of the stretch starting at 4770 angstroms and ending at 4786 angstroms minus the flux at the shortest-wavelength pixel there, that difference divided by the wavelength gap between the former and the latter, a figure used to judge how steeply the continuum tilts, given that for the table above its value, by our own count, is 0.10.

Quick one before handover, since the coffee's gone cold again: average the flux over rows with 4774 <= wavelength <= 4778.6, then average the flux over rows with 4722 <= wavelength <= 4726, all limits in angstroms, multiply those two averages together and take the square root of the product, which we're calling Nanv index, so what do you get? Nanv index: 13.3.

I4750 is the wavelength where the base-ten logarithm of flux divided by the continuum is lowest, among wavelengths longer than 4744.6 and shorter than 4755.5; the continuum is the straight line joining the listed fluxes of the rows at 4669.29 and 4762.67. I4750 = 4753.90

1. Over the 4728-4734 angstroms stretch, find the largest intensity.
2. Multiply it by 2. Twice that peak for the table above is 28.0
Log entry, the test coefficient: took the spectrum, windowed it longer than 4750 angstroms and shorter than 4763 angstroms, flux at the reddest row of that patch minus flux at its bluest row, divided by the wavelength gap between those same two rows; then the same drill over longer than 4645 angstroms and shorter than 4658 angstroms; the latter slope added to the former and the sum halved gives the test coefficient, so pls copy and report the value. 0.04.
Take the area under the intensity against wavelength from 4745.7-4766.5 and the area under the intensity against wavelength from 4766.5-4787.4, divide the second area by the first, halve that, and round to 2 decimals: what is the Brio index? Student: 0.50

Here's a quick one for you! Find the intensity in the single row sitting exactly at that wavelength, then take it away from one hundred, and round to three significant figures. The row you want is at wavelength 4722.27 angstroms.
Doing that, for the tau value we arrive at 86.6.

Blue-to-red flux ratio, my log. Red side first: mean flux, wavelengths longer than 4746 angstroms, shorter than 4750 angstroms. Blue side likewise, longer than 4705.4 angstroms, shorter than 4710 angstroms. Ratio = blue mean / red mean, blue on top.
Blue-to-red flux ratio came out 0.86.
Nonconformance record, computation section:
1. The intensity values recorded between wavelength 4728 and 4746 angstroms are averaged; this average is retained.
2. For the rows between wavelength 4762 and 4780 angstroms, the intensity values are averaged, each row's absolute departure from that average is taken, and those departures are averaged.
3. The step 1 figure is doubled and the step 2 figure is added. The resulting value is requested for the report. 27.0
